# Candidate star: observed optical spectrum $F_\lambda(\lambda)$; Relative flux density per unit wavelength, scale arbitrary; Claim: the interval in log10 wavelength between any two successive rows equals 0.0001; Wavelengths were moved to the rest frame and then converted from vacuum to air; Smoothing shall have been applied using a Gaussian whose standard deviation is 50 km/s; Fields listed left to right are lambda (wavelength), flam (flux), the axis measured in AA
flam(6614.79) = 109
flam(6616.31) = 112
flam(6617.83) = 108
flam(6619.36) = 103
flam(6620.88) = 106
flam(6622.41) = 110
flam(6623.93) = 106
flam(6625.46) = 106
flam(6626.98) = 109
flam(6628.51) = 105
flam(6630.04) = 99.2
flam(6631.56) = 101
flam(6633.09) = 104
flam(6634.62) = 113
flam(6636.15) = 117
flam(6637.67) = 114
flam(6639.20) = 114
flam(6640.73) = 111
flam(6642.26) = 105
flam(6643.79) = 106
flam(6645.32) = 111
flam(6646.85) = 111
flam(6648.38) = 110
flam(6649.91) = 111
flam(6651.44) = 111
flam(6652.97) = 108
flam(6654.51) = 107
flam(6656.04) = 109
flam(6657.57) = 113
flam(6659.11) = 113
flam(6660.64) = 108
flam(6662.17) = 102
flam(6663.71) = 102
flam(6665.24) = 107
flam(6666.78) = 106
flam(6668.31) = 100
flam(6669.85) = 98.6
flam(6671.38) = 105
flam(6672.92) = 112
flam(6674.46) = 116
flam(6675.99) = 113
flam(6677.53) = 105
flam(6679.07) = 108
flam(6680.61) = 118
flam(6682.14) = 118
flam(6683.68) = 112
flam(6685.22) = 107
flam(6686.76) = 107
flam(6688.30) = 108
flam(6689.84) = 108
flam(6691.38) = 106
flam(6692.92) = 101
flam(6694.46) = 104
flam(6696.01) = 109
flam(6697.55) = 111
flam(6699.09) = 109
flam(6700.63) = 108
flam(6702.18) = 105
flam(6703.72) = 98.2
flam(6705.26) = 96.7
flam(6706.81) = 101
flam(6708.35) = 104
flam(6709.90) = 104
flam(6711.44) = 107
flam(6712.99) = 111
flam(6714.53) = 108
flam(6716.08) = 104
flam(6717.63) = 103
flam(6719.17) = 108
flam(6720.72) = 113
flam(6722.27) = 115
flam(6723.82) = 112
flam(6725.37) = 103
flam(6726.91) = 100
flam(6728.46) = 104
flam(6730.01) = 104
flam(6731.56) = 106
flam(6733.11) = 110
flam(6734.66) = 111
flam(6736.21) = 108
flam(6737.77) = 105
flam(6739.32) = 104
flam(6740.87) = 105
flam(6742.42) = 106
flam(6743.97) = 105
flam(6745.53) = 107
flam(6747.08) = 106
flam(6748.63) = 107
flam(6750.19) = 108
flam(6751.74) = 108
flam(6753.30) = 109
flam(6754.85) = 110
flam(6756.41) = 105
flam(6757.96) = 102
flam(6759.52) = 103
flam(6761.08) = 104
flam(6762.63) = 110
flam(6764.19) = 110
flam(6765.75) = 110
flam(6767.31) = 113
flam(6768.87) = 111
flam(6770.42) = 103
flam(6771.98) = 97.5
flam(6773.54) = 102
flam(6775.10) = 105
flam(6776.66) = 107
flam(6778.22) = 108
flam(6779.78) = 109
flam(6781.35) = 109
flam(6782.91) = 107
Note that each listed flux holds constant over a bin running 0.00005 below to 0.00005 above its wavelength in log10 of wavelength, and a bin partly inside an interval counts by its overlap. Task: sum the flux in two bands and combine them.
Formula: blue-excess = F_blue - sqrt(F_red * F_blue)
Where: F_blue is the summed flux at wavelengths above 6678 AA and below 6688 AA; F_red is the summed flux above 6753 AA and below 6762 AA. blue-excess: 19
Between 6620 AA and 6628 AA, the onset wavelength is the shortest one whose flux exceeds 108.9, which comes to 6622.41 AA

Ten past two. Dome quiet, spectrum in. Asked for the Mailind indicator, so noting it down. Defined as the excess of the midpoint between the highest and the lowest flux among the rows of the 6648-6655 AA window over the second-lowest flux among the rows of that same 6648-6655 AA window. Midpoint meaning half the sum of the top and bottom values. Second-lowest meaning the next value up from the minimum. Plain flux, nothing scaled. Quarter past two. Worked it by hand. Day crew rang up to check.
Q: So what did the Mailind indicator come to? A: 1.0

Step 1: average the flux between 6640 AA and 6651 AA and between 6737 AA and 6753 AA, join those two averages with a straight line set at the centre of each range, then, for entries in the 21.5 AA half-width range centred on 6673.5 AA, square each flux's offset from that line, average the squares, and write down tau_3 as 25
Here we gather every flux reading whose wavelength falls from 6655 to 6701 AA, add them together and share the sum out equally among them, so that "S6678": 108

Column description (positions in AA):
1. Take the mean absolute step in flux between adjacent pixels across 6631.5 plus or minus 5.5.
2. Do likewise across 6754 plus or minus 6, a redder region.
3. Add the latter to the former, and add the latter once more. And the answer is 8.0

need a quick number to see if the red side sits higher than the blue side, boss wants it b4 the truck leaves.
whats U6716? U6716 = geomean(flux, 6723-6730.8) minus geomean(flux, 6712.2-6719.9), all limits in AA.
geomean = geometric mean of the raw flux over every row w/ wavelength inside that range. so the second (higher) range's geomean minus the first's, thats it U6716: -2.2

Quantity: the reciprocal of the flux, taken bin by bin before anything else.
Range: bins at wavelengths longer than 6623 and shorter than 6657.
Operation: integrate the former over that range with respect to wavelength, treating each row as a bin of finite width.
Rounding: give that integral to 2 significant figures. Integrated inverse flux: 0.31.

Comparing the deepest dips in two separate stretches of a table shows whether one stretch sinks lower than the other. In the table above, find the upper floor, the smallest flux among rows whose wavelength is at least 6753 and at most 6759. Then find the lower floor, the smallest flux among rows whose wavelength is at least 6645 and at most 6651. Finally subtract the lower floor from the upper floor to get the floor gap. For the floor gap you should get -8.0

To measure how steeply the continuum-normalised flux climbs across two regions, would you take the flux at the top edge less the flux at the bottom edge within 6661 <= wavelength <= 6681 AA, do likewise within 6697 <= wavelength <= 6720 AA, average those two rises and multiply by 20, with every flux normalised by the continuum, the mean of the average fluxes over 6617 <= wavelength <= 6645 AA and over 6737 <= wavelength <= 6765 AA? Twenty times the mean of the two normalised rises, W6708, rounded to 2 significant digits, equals 1.2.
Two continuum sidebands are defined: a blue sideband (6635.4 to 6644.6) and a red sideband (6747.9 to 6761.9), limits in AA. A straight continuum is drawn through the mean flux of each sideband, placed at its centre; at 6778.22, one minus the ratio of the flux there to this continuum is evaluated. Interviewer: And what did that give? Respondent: -0.026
